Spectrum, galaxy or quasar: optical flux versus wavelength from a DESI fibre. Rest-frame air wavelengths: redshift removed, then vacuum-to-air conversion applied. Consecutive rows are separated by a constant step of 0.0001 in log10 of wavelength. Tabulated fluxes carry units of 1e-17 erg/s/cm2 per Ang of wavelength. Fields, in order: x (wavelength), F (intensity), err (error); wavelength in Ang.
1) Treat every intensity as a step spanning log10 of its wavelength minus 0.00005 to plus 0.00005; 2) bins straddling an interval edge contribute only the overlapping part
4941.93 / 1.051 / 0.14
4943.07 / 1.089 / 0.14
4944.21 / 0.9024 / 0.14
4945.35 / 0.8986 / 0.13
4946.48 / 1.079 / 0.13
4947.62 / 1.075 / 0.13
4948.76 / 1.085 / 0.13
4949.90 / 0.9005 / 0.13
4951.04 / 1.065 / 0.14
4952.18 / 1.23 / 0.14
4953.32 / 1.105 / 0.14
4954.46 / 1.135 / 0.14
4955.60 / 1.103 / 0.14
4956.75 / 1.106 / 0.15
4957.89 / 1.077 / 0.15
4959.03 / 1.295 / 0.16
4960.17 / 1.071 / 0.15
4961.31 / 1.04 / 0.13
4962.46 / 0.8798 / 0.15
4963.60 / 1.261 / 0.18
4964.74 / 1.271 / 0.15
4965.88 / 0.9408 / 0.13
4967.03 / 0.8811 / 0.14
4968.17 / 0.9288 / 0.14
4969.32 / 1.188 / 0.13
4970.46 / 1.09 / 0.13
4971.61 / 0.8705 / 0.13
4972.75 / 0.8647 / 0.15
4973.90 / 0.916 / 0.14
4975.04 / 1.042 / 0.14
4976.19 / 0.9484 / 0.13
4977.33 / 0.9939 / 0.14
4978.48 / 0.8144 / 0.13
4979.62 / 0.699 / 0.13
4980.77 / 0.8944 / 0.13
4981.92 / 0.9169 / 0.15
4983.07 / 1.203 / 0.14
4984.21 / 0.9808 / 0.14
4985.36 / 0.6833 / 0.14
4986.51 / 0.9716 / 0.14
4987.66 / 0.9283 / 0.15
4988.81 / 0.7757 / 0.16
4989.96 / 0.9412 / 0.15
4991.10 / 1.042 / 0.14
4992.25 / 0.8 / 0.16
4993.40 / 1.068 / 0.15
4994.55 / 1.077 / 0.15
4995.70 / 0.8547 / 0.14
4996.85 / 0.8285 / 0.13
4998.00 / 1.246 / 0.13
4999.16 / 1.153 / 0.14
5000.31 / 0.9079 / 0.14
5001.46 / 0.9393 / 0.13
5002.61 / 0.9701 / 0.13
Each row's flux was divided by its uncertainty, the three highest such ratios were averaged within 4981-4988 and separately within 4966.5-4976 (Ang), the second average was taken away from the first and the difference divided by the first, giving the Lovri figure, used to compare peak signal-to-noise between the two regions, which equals -0.11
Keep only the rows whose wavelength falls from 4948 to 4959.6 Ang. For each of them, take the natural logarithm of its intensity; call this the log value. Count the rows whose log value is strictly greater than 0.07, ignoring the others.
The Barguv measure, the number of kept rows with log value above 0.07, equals 8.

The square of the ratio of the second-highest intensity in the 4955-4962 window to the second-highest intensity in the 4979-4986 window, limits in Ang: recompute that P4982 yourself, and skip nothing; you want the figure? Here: 1.27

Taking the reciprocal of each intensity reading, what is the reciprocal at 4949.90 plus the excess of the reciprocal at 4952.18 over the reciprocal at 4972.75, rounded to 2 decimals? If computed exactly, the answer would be 0.77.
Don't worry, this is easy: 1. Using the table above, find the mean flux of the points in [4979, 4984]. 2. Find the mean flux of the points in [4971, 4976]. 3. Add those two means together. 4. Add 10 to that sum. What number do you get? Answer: 11.9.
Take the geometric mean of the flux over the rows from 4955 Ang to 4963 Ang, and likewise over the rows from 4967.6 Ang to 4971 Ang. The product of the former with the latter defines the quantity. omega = 1.14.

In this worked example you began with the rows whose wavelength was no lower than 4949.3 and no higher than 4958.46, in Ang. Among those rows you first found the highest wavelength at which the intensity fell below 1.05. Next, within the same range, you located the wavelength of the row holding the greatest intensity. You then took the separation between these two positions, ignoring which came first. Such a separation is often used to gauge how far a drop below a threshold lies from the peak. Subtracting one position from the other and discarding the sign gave 2.3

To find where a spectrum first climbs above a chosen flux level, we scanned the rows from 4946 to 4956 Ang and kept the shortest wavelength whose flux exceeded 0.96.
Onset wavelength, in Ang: 4946.48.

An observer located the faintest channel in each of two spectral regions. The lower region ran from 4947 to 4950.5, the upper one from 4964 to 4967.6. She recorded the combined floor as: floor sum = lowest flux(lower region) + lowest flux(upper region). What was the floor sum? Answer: 1.78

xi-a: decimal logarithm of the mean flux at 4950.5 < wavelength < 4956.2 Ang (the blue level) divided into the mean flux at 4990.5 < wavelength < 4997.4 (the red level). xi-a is -0.08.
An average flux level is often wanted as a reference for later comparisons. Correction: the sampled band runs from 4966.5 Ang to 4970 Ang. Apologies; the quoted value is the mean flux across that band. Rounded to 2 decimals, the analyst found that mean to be 1.00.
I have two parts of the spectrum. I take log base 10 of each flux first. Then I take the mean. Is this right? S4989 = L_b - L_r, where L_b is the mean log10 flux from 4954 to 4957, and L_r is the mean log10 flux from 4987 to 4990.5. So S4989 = 0.10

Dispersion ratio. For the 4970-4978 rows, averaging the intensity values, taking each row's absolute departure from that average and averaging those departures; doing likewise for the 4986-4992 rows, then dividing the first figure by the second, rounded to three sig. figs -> 1.09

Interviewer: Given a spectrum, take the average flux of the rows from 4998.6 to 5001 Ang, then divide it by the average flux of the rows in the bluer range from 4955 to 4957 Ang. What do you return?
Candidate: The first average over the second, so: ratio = 0.93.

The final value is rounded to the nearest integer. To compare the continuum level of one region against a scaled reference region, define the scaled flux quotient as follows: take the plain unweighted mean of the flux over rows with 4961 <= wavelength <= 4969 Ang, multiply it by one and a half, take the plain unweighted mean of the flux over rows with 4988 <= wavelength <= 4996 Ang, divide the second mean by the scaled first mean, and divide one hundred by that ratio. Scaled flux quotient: 165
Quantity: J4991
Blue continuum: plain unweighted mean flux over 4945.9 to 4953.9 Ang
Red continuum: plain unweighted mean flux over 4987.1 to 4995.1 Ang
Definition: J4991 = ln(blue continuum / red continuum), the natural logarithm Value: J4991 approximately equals 0.13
